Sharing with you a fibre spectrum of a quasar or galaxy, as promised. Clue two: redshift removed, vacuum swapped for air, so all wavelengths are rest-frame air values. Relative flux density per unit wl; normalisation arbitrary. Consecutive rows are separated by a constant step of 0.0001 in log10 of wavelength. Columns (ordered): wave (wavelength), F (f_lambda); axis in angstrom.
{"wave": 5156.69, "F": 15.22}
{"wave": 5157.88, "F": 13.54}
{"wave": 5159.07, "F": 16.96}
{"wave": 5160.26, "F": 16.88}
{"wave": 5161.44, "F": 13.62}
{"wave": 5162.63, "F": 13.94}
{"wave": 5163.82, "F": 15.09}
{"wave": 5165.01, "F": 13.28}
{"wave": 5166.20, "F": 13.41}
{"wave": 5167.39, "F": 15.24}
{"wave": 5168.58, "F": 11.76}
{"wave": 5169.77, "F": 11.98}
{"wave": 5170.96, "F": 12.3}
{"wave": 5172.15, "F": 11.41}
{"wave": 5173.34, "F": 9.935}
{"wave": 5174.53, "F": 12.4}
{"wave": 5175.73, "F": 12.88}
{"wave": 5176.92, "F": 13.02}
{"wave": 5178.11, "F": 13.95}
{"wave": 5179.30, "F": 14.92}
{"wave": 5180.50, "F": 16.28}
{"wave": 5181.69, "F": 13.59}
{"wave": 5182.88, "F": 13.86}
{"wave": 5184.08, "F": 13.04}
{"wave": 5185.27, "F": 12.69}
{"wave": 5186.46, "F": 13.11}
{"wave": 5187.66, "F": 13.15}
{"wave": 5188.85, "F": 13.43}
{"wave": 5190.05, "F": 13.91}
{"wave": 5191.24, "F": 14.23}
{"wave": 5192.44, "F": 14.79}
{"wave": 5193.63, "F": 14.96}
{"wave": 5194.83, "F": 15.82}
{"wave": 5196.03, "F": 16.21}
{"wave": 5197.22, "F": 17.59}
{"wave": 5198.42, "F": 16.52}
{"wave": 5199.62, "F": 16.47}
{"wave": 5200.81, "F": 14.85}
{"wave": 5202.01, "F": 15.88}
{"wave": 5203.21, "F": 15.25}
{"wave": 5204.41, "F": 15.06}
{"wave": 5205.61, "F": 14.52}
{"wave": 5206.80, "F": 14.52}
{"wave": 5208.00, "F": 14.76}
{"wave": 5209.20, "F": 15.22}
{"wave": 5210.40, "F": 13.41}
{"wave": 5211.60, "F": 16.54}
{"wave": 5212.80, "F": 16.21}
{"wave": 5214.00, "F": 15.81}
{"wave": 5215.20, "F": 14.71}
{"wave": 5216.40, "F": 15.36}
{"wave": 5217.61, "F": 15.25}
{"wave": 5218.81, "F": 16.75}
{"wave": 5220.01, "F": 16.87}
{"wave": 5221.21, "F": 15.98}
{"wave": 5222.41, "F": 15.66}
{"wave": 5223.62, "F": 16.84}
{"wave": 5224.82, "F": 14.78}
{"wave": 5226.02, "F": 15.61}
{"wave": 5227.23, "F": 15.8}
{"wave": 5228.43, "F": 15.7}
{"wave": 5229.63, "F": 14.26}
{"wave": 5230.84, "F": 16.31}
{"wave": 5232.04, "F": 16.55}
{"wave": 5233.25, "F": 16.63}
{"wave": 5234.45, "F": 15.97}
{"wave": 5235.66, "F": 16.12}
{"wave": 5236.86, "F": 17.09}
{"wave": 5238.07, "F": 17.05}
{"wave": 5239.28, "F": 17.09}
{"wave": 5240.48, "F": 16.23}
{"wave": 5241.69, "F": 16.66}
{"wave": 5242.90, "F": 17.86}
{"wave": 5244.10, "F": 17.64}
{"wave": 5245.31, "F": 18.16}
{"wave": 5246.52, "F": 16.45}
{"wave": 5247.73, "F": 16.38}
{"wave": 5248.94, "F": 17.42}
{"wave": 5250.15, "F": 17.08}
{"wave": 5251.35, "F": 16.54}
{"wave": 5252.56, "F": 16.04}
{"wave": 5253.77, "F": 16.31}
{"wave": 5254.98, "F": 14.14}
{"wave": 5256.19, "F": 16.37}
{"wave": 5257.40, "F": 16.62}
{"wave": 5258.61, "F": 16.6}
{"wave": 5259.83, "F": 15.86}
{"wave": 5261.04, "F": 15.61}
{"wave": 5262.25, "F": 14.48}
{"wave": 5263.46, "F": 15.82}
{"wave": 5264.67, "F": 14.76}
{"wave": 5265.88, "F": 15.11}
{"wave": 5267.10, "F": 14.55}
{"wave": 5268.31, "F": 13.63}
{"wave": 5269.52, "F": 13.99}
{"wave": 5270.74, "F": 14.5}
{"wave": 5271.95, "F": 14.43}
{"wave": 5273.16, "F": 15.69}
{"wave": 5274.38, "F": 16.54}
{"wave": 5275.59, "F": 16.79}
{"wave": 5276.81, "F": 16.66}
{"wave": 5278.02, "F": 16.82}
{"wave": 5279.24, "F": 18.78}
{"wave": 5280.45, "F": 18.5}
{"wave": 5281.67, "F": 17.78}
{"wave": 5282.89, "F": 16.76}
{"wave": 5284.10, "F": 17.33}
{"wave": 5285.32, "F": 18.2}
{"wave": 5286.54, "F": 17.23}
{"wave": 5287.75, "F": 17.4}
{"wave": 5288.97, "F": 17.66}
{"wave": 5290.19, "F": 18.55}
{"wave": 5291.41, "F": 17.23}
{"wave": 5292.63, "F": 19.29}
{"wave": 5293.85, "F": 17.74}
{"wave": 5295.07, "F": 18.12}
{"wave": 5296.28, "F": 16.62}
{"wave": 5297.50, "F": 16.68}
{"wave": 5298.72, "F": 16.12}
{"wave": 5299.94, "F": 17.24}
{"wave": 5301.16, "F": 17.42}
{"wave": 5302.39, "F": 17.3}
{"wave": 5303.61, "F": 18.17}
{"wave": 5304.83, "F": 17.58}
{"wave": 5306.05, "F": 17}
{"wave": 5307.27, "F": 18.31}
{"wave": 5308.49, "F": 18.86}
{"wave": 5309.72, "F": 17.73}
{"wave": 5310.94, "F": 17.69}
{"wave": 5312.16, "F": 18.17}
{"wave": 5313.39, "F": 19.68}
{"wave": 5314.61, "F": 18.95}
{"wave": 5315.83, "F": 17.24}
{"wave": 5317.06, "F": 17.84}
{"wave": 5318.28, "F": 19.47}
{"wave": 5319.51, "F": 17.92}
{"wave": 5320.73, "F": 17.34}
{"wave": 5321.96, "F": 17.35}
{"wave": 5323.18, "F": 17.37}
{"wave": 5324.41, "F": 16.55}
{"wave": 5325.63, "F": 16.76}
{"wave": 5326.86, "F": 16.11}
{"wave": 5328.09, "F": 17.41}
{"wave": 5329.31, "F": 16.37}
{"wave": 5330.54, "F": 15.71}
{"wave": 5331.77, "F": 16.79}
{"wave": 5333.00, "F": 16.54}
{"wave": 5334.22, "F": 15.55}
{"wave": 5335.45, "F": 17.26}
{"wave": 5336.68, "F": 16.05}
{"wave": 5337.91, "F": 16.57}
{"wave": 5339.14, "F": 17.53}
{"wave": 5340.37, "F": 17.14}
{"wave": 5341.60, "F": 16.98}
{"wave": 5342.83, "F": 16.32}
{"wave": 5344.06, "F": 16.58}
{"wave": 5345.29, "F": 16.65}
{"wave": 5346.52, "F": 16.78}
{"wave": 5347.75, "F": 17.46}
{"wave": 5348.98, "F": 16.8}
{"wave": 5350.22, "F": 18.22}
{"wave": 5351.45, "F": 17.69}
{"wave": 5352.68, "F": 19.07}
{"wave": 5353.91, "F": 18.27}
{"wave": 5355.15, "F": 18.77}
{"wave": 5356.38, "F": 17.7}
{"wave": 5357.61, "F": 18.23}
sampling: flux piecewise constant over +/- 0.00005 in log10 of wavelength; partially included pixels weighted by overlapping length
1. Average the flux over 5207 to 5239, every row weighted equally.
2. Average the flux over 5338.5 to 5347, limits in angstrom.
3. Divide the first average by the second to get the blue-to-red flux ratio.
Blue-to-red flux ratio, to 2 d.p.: 0.94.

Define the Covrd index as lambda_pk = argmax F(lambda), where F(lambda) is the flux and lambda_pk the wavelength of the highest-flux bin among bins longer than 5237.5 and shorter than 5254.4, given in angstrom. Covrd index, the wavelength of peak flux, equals 5245.31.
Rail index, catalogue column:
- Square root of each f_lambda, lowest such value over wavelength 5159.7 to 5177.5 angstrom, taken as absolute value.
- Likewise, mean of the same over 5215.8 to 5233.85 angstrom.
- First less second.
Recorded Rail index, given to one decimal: -0.8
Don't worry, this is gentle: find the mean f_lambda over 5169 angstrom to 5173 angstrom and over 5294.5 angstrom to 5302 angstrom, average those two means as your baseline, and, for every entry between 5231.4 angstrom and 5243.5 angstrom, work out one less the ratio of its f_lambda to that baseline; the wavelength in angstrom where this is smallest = 5242.90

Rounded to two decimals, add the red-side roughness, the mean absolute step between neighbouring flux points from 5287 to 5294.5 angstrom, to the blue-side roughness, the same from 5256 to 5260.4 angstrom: 1.55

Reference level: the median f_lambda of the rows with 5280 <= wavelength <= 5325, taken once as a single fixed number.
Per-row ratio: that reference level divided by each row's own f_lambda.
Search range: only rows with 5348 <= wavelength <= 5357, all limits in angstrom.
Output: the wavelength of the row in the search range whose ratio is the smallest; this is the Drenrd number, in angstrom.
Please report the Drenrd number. 5352.68 angstrom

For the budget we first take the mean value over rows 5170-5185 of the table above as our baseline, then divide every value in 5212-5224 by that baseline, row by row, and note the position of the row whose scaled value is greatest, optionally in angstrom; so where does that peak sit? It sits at 5220.01 angstrom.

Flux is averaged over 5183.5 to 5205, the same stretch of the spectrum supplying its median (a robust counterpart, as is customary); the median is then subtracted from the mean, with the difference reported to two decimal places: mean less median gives -0.07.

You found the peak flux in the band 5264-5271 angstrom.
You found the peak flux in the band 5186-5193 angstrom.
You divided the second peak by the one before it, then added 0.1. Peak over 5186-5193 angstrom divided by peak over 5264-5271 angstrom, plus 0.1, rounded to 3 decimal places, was 1.079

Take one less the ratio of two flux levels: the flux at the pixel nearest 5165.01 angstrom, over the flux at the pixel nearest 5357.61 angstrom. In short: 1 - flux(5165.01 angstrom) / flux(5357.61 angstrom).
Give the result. 0.27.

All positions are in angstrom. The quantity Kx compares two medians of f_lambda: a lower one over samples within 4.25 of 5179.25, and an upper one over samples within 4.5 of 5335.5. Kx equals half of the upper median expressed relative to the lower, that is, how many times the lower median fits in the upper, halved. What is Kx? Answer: 0.60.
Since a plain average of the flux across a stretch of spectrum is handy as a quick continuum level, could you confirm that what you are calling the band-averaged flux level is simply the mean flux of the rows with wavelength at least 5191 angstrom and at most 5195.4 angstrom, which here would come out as 15.0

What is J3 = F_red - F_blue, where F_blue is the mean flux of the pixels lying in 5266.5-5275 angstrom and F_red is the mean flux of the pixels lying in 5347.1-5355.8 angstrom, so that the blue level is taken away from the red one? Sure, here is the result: 3.3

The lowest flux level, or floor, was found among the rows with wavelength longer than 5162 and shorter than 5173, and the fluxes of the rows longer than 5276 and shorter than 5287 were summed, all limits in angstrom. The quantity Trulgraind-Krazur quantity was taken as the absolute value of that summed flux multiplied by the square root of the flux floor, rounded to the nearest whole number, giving 534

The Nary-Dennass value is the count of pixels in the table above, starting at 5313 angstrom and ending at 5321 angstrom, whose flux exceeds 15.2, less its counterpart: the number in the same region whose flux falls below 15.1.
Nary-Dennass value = 7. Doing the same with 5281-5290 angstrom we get 7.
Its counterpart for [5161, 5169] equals -5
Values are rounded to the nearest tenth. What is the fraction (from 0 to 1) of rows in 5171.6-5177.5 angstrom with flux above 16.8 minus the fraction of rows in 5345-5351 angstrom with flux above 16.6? -1.0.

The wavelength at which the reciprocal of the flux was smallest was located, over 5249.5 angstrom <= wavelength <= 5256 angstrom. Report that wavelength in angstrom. 5250.15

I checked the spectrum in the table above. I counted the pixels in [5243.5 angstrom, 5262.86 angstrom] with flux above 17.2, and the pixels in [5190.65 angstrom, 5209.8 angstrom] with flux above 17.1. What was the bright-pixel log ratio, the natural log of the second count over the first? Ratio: -1.1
